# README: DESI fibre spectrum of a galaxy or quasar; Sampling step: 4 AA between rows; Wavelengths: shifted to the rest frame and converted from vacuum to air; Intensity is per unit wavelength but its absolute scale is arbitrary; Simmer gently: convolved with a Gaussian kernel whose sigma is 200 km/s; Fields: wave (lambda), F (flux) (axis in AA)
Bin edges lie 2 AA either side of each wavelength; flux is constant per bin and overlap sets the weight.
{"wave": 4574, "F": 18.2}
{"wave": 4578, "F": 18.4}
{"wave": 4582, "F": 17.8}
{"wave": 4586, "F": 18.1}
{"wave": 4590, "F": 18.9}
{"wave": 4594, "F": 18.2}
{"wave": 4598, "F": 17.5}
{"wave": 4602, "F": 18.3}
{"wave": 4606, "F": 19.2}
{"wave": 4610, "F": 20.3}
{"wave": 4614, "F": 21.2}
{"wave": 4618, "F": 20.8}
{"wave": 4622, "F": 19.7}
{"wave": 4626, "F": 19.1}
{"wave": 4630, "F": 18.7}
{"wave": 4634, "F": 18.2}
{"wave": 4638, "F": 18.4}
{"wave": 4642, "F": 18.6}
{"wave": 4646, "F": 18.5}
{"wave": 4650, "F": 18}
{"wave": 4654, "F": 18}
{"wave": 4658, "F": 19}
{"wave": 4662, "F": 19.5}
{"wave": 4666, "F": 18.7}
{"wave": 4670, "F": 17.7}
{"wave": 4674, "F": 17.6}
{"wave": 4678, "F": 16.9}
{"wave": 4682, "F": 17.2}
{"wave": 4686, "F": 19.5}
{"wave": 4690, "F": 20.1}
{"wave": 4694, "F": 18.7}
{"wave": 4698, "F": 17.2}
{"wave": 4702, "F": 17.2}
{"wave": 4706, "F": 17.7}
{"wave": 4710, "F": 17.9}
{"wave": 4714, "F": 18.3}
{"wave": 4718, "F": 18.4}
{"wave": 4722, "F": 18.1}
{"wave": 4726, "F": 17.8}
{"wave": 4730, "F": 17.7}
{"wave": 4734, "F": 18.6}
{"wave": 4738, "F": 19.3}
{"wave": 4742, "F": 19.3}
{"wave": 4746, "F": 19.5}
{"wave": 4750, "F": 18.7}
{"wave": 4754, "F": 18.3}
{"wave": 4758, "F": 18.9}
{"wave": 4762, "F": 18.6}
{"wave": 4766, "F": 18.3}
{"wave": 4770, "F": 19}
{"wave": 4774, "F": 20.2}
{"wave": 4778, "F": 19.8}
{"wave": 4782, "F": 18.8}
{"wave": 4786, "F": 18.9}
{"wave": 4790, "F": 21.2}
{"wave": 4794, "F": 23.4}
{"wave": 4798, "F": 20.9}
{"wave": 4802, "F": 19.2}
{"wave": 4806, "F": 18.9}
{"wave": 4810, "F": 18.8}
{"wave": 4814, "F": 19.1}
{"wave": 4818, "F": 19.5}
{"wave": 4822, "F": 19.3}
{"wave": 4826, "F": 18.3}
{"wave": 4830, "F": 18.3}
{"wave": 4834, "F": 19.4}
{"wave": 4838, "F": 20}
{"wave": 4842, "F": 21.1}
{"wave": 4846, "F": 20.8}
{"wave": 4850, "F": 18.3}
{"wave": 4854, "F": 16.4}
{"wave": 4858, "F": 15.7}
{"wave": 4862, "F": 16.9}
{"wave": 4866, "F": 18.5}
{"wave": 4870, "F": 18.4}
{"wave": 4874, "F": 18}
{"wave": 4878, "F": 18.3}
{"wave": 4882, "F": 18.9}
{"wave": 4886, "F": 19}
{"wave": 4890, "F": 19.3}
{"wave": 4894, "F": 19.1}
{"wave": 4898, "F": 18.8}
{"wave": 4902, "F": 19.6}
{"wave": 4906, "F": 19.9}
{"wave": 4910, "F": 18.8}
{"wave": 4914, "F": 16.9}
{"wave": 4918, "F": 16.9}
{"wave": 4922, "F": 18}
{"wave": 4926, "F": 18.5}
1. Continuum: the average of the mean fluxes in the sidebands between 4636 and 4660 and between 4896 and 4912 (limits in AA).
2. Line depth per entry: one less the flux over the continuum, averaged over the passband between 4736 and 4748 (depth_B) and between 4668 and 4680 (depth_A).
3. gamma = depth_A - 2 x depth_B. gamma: 0.13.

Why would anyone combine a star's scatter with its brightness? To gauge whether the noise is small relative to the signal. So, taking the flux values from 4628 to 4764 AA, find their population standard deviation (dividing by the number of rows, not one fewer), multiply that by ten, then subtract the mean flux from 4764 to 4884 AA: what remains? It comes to -11.6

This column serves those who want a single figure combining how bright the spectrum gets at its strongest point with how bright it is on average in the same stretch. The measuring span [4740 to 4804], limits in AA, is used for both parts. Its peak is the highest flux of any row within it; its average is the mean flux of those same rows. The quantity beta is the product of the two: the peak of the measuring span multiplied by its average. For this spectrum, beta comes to 458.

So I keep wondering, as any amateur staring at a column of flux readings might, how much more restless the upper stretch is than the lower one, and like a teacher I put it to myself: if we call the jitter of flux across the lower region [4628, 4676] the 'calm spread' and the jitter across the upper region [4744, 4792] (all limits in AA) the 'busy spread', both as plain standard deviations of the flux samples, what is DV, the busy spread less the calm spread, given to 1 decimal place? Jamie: 0.3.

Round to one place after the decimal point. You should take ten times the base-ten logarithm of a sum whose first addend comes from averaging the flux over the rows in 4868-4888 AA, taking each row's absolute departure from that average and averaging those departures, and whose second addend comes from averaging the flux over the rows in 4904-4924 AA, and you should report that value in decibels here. 12.7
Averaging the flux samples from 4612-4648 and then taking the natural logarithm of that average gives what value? 2.96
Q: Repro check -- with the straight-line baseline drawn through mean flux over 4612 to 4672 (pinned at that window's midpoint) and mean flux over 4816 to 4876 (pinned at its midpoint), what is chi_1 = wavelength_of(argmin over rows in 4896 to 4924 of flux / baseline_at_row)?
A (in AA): 4914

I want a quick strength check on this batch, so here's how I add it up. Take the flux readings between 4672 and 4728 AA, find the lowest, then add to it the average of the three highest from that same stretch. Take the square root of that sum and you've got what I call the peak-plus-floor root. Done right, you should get 6.03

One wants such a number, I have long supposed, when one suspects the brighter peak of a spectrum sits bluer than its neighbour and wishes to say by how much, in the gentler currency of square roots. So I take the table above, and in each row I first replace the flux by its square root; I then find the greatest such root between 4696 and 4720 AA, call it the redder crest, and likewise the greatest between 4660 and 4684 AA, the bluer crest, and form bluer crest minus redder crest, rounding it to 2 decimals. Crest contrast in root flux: 0.13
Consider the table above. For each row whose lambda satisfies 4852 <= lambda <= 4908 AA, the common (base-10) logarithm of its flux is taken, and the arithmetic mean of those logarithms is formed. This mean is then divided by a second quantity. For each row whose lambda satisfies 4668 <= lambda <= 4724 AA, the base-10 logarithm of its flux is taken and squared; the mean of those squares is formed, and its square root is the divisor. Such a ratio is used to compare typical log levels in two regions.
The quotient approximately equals 1.01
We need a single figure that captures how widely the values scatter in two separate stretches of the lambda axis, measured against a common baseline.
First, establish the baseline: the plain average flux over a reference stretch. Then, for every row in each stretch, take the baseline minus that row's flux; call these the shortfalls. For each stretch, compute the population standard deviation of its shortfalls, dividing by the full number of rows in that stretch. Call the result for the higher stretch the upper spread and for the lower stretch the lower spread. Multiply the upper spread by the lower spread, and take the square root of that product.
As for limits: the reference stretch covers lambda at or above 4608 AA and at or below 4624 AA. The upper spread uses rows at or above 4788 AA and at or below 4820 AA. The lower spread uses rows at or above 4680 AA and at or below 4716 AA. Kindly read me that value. 1.2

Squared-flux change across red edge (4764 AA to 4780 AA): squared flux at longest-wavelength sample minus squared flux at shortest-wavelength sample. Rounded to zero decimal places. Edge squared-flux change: 57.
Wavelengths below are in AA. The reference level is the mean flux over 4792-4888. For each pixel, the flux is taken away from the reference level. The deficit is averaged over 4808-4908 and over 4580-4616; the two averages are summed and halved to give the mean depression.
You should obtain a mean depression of 0.2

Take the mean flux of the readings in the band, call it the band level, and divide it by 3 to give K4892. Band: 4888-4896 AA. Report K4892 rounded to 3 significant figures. 6.40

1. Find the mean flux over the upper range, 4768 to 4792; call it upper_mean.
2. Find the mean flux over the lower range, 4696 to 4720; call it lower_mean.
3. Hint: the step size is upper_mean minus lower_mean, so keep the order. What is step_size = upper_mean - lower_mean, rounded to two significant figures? 1.9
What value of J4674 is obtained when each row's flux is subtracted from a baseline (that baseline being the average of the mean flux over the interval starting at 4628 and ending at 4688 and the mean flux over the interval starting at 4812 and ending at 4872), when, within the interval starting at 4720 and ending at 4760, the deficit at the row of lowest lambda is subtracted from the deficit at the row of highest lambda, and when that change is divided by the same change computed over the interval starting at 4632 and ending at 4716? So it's 8.0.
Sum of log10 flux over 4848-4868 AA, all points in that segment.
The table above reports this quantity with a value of 6.17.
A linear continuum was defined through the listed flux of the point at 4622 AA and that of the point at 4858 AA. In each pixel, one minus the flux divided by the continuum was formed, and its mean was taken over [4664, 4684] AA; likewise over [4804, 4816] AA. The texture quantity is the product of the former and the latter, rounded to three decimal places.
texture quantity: -0.009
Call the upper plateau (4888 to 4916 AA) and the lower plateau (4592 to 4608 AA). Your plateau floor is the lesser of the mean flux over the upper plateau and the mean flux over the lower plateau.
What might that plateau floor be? 18.30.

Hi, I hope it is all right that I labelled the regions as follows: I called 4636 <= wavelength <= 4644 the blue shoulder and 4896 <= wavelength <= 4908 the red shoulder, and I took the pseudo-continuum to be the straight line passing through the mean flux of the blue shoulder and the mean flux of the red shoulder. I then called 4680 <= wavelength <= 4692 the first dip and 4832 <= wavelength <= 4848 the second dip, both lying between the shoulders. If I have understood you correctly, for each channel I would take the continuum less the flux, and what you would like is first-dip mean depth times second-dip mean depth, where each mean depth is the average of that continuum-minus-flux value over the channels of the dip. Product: 0.30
